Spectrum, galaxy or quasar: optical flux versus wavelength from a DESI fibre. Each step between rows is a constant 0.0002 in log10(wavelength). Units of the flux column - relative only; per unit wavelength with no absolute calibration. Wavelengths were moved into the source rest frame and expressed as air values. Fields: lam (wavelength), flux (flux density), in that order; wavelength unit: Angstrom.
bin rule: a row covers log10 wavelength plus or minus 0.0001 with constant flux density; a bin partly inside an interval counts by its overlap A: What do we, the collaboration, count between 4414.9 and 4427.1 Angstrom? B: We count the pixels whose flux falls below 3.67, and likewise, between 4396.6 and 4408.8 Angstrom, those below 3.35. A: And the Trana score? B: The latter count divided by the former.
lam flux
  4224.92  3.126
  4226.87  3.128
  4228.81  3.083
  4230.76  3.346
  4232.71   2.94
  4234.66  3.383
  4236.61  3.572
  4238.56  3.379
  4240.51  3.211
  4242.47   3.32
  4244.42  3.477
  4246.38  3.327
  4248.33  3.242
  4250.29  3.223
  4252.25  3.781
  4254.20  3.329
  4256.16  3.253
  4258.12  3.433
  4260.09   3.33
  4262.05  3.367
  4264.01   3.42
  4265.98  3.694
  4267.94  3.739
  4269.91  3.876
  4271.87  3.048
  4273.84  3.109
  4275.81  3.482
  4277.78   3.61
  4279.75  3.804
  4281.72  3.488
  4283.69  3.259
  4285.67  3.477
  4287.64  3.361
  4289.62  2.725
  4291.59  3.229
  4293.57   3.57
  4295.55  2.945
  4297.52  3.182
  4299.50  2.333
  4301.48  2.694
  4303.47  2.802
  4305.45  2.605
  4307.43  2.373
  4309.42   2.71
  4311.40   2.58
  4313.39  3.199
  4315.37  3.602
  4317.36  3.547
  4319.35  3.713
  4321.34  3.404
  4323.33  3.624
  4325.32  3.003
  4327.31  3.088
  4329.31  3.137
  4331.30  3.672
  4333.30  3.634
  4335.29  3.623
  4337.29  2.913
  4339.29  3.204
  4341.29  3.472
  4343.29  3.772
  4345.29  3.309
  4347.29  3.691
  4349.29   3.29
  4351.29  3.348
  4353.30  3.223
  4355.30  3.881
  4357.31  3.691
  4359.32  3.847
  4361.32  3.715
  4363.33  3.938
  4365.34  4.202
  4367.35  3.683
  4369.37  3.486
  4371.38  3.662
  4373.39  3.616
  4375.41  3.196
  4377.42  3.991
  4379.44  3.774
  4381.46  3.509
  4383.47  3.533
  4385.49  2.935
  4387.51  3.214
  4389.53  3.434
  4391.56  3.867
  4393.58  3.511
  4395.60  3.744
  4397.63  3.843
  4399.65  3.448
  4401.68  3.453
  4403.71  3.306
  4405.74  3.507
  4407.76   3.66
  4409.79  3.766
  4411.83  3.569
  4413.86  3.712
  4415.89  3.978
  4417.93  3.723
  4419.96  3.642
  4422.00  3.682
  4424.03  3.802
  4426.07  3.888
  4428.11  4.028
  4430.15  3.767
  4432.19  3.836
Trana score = 1.00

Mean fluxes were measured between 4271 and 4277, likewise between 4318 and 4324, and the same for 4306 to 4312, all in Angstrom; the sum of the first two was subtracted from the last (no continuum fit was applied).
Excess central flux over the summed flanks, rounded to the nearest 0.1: -4.2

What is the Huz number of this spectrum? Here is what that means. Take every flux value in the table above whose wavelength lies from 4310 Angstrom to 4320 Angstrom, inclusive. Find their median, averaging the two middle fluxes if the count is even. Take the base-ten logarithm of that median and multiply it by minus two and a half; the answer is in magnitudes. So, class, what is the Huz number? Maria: -1.37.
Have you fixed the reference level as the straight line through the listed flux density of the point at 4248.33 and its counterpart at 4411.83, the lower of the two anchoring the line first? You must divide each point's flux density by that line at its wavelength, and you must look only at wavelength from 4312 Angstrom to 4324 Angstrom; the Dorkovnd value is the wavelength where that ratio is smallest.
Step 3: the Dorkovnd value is 4313.39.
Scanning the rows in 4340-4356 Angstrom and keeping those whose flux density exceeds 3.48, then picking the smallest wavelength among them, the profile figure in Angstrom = 4343.29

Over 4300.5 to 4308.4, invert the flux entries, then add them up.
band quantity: 1.53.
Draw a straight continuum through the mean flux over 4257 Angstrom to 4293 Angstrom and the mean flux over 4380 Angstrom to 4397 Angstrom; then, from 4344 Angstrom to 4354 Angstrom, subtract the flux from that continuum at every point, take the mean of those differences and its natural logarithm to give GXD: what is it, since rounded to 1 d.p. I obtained -2.6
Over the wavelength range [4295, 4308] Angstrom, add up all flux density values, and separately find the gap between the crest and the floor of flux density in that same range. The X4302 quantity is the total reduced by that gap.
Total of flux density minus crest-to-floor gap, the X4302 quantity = 18.1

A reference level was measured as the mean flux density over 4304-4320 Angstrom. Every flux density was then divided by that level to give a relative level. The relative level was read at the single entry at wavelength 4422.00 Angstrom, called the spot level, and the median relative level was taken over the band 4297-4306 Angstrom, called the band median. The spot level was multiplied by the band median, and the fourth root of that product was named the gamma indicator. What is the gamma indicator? 1.02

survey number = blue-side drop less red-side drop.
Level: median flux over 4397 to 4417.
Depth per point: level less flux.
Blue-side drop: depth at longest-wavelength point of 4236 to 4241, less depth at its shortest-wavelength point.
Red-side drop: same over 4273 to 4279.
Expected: 0.9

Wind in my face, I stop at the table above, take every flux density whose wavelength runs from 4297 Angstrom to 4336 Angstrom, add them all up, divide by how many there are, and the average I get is 3.1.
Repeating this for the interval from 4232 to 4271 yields 3.4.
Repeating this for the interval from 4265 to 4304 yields 3.3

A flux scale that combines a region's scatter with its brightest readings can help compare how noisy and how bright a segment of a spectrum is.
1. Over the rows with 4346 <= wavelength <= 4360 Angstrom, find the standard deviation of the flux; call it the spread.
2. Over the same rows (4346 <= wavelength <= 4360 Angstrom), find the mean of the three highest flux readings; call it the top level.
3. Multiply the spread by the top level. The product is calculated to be 1.0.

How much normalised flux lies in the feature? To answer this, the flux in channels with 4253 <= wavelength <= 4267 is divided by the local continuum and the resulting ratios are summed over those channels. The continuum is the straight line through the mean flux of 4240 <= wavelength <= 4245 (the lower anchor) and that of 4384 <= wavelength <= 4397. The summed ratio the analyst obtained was 7.1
